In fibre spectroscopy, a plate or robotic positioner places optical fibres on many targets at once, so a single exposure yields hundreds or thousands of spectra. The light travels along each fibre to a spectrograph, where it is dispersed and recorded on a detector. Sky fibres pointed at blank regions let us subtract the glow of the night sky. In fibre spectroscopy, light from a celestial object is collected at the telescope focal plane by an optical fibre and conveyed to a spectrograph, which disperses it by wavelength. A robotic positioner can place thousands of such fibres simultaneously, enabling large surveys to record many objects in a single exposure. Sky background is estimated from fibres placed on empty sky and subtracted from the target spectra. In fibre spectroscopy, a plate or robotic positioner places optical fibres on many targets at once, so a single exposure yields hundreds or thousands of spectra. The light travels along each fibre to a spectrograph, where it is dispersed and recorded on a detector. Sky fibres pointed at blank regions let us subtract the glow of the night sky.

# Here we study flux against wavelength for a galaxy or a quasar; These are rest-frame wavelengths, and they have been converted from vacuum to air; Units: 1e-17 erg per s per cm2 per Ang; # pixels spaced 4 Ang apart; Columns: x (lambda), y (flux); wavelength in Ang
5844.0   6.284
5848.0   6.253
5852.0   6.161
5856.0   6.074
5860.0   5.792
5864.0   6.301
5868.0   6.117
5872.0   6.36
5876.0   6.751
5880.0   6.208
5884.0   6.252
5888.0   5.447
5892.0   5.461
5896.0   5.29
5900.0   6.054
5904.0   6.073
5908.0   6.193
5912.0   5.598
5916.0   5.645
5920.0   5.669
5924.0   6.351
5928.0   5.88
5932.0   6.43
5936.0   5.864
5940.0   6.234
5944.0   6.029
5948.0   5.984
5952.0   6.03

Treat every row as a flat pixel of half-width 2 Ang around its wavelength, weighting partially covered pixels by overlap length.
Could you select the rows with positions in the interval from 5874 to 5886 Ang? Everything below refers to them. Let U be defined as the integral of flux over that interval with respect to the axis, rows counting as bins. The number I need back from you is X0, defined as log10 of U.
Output 1.89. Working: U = 76.8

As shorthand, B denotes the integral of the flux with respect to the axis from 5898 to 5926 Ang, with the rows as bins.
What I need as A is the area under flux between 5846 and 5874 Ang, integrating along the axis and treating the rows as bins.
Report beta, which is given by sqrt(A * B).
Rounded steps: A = 172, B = 166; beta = 169.3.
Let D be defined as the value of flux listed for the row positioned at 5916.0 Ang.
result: 5.645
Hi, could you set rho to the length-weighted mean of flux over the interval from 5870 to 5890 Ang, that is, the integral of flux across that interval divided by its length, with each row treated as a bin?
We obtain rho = 6.20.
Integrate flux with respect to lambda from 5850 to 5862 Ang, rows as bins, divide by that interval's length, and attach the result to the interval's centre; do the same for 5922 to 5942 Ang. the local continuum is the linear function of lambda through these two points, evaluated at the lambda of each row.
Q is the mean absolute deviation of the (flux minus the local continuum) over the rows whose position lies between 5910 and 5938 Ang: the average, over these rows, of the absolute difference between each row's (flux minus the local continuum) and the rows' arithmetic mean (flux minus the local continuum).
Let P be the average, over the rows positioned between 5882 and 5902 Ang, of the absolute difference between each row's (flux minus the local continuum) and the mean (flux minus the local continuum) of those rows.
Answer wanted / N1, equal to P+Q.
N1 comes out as 0.63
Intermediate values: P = 0.362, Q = 0.26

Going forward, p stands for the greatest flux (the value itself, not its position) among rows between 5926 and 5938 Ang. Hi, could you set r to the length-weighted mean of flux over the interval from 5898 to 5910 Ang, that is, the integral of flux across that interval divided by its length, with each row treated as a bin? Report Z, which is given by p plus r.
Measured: 12.5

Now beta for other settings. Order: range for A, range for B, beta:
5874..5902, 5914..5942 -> 167.1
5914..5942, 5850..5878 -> 171.2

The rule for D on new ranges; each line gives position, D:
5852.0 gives 6.161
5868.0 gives 6.117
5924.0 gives 6.351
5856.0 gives 6.074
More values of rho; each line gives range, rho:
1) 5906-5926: 5.89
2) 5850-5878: 6.22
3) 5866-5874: 6.24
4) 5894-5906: 5.81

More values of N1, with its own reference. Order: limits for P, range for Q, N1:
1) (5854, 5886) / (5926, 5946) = 0.37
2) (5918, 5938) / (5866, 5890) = 0.55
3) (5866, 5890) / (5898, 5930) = 0.52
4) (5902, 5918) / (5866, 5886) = 0.44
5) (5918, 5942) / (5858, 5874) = 0.45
